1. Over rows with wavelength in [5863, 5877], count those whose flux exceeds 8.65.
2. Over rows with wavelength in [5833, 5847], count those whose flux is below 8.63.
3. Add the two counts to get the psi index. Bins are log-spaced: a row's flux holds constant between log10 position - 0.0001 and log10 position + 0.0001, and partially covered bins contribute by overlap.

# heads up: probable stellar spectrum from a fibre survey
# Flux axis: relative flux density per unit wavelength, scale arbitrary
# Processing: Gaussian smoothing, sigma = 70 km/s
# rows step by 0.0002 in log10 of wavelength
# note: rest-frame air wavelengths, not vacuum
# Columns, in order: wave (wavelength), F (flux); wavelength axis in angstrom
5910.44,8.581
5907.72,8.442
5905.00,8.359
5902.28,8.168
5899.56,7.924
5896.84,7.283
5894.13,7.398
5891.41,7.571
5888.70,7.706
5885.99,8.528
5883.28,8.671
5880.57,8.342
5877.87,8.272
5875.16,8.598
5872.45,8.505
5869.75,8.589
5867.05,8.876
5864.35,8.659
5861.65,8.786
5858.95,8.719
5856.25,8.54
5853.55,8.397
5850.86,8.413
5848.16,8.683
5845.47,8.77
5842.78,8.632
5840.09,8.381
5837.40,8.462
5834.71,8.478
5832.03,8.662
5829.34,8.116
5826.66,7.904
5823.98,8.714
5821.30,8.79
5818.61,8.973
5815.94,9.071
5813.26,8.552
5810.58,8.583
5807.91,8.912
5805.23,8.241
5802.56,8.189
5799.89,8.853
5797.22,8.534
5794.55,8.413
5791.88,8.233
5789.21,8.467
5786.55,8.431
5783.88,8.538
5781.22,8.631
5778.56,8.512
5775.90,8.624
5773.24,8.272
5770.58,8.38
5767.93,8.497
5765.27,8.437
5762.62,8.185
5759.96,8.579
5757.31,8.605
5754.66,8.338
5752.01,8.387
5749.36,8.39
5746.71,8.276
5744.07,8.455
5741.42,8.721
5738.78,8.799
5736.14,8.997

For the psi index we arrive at 5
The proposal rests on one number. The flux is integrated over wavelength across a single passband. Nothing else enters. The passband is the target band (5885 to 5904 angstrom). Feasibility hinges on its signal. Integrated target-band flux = 148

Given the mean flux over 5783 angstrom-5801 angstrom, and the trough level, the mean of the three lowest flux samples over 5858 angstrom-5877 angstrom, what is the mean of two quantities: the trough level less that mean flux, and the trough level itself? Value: 4.3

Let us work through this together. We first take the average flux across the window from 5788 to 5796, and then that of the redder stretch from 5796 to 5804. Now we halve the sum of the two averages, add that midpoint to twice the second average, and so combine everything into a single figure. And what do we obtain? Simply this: 25.5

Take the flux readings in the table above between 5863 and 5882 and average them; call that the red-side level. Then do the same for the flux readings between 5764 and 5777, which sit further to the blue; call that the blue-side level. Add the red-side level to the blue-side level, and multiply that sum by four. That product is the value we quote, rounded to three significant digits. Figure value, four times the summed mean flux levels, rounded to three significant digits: 68.0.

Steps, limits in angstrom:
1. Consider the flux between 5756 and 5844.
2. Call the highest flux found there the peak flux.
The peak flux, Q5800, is 9.071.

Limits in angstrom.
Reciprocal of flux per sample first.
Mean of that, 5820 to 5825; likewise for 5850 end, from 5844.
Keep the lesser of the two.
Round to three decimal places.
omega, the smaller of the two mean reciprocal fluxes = 0.114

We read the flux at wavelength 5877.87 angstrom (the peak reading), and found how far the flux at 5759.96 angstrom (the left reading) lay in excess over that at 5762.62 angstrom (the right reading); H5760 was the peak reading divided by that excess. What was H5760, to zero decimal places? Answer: 21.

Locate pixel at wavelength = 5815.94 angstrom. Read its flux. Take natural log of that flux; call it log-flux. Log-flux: 2.21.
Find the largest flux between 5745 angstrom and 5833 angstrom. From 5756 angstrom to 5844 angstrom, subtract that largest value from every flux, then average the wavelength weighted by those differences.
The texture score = 5798.7 angstrom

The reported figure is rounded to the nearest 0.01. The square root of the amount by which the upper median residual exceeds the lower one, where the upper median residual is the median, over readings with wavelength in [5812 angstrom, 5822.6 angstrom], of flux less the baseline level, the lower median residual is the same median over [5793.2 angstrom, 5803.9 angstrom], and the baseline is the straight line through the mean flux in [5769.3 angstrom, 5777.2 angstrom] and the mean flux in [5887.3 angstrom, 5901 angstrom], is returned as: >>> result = 0.76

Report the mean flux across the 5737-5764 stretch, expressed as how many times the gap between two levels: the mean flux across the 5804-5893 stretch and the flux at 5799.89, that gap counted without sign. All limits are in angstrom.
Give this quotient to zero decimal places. 25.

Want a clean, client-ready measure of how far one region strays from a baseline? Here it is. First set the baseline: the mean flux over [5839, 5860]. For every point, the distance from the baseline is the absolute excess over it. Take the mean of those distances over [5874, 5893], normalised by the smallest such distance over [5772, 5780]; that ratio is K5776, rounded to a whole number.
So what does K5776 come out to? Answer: 7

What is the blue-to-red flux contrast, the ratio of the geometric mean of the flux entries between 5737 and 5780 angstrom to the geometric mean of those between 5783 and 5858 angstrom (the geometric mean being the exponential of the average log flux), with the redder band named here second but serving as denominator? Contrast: 0.99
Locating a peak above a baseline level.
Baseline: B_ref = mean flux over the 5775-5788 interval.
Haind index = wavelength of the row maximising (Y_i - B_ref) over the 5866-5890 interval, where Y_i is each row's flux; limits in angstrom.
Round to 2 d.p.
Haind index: 5867.05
